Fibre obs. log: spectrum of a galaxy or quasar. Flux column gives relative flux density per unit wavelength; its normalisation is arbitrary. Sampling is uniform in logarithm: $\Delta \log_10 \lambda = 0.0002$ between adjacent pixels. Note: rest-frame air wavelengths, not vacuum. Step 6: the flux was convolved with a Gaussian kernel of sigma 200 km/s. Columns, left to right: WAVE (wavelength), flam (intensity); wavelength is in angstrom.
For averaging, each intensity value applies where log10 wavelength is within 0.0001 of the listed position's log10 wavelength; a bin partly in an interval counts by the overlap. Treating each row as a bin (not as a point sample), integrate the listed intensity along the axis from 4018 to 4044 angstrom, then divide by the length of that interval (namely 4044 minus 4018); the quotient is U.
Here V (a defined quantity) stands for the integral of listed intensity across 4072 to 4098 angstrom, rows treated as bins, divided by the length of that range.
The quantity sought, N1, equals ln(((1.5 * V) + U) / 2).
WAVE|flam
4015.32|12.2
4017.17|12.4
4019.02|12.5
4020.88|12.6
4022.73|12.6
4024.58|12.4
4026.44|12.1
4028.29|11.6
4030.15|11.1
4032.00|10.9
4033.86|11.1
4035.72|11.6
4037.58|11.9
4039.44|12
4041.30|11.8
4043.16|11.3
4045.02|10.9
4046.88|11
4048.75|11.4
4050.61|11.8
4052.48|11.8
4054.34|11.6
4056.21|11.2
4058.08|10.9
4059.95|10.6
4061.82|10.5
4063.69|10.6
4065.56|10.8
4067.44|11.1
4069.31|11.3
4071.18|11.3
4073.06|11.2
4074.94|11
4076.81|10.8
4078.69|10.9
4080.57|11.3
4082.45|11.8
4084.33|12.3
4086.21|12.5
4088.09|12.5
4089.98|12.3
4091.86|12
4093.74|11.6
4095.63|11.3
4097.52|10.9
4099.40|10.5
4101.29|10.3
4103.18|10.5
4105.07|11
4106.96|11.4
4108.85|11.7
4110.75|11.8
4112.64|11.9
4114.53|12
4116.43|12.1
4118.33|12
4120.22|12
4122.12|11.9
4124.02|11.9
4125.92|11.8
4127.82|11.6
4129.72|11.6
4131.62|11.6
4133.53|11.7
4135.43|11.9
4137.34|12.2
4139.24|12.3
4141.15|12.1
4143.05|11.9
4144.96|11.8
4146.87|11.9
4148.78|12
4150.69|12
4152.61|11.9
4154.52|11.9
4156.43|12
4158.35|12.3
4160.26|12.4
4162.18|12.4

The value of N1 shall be 2.68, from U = 11.8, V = 11.6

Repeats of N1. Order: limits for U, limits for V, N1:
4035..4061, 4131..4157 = 2.69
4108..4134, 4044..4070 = 2.66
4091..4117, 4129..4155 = 2.68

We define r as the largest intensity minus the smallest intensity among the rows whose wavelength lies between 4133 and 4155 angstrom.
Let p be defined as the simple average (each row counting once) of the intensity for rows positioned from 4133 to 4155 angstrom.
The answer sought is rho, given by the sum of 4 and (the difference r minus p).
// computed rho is -7.4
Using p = 12.0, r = 0.6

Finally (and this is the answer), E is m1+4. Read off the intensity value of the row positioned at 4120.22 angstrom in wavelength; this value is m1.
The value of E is 16.0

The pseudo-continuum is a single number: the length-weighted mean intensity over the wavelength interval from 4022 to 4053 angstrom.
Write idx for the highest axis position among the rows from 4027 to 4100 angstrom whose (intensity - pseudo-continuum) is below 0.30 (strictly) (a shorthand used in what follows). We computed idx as 4099.40 angstrom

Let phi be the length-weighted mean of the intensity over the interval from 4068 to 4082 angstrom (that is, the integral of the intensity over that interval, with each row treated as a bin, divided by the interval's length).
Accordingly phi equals 11.1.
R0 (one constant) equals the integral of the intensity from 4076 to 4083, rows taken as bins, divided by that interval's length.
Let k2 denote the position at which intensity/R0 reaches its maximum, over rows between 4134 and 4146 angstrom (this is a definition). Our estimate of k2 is 4139.24 angstrom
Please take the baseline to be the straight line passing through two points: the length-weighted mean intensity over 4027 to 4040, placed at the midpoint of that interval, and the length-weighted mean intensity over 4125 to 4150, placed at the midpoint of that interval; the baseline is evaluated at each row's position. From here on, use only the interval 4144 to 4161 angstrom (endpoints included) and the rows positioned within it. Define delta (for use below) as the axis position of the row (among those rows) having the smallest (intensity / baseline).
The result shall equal 4144.96 angstrom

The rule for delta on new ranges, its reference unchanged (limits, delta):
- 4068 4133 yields 4101.29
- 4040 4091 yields 4061.82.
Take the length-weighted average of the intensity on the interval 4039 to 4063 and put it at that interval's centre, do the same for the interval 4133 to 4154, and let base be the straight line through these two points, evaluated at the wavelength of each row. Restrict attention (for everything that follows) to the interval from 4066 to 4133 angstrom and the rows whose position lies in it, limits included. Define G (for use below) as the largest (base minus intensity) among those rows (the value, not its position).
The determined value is 1.36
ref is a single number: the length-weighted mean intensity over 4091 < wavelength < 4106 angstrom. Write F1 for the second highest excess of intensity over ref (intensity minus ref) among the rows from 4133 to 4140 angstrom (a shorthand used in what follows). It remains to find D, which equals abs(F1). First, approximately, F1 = 1.19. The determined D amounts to 1.19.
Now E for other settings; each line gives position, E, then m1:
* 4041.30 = 15.8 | 11.8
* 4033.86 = 15.1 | 11.1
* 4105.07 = 15.0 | 11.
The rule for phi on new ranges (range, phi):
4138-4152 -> 12.0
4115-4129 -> 11.9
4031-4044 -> 11.5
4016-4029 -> 12.3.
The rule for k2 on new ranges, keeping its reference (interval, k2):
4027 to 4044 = 4039.44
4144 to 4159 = 4158.35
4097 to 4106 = 4105.07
